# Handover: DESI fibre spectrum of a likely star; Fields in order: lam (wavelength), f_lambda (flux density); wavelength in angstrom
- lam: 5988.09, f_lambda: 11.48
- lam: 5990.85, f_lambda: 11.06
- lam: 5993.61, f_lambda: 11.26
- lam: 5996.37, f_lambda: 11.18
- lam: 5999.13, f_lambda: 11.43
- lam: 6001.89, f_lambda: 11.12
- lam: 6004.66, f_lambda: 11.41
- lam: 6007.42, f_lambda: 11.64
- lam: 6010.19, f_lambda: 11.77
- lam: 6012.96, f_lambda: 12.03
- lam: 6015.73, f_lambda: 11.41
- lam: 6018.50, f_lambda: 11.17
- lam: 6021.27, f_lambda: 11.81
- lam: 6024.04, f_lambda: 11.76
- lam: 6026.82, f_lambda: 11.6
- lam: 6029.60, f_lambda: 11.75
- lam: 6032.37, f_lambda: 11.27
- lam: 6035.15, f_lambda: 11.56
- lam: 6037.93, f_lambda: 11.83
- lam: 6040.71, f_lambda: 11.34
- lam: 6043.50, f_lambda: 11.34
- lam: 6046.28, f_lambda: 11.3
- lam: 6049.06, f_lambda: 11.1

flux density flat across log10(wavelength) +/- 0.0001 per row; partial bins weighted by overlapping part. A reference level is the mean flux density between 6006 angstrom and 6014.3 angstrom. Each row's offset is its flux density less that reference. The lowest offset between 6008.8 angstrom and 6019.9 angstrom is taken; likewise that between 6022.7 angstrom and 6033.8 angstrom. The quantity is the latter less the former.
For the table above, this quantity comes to 0.10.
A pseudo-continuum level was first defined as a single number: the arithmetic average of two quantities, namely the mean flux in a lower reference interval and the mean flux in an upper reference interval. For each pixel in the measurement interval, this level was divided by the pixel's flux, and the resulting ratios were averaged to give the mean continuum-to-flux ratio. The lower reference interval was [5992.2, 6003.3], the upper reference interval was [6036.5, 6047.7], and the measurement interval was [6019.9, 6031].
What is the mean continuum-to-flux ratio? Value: 0.968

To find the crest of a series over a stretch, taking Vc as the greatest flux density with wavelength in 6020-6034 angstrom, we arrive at 11.81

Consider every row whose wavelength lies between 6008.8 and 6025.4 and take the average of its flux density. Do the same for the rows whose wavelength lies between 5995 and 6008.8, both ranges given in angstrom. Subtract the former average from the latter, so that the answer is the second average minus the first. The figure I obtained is -0.30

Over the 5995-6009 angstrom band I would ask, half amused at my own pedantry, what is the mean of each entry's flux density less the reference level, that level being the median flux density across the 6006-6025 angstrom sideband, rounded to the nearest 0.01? -0.40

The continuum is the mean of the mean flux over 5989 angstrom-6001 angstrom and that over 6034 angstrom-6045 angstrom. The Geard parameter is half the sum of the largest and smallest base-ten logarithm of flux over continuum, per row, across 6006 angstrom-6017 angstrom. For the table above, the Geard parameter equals 0.013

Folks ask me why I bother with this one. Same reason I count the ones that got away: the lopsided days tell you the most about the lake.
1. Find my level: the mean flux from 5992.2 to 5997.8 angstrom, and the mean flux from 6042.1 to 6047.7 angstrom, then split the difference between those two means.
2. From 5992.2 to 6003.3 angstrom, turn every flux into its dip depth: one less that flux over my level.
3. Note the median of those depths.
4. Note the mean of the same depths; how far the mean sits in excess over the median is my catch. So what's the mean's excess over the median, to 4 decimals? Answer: -0.0024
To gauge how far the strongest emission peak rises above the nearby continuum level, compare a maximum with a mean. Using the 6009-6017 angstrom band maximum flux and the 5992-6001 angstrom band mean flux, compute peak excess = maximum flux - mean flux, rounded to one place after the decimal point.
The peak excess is 0.7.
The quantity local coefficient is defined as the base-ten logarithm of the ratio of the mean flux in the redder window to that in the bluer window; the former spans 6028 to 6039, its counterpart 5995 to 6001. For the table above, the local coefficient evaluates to 0.0113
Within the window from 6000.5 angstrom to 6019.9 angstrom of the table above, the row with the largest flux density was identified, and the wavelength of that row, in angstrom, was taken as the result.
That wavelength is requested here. 6012.96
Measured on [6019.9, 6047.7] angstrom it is 6037.93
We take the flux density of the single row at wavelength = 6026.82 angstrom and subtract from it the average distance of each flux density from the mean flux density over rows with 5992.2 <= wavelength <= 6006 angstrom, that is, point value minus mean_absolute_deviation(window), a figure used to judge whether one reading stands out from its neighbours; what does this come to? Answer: 11.5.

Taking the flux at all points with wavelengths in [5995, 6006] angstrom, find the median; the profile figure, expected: 11.3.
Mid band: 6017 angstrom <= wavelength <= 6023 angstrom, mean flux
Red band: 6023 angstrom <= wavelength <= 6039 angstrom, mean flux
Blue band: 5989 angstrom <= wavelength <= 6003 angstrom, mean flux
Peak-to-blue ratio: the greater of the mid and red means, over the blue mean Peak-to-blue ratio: 1.04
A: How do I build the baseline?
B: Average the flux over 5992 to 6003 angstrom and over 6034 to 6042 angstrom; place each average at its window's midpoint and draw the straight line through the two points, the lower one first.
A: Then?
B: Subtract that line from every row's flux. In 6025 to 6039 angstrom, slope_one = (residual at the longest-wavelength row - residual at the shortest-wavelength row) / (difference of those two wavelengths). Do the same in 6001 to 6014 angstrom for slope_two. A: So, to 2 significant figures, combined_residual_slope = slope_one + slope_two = 0.087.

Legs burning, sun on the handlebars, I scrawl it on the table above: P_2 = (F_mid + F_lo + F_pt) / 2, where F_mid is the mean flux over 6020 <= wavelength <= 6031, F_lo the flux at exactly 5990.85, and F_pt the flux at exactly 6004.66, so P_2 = 17.1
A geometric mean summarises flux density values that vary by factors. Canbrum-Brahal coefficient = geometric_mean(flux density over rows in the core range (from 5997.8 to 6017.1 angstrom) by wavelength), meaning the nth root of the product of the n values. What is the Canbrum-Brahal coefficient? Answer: 11.5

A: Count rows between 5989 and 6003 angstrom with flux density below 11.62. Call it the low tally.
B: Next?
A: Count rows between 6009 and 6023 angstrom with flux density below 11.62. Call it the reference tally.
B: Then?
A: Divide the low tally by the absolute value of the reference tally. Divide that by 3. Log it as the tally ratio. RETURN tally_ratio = 0.83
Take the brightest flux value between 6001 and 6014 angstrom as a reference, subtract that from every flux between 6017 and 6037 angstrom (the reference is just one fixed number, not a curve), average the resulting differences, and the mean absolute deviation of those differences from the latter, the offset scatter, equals 0.19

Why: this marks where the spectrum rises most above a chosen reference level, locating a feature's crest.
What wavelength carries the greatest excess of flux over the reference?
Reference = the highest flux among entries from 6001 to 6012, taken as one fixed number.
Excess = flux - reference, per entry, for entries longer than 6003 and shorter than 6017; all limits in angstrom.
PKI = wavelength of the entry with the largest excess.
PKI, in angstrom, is 6012.96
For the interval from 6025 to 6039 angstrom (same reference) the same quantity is 6037.93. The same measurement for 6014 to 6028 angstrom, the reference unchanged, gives 6021.27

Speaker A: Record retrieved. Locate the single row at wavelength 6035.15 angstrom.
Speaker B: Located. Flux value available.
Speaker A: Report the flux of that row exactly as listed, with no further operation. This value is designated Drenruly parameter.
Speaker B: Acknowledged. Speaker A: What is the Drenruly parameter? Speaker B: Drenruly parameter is 11.56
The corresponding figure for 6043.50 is 11.34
